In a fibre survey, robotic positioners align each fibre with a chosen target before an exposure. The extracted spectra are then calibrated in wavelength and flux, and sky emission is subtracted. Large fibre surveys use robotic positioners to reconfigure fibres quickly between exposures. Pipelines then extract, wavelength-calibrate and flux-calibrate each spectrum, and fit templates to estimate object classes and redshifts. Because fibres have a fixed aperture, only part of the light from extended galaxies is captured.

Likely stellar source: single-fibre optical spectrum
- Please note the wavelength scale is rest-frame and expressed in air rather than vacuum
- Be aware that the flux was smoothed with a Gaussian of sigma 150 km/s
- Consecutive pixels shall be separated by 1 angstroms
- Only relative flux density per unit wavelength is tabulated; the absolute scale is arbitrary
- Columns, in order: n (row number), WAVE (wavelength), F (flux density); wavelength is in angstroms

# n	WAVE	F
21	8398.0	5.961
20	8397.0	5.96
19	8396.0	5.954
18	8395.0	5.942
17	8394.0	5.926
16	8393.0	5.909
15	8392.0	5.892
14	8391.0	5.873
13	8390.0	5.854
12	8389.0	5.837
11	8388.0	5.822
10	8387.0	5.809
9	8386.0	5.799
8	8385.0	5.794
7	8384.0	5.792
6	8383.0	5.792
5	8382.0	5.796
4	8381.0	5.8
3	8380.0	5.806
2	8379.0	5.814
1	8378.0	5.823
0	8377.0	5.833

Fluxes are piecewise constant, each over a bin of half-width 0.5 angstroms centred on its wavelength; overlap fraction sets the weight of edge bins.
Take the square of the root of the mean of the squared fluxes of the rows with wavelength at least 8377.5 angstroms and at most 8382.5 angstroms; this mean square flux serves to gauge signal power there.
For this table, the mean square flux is 33.7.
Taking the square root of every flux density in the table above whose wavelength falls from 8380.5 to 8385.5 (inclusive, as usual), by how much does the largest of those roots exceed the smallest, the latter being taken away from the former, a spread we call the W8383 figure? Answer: 0.002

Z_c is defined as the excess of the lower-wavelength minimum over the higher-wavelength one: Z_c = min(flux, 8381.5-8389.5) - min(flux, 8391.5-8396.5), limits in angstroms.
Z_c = -0.10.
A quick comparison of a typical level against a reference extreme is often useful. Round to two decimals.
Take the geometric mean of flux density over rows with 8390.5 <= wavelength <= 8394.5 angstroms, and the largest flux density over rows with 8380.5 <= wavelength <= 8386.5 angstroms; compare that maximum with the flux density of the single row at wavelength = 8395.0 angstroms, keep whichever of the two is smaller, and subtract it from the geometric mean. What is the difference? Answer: 0.10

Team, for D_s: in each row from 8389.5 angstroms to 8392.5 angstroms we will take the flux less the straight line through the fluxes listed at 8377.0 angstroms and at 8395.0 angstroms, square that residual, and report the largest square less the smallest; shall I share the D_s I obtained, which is 0.0023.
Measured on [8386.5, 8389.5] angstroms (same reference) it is 0.0024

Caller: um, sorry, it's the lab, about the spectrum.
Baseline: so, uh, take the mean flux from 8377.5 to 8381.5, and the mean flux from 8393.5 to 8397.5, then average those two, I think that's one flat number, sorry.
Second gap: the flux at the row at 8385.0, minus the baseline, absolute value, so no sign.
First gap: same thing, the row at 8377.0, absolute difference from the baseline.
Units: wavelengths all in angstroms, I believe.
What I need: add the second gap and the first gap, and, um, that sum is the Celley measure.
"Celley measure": 0.129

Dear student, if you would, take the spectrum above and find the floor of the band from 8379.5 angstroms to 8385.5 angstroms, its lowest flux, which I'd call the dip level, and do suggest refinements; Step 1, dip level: 5.792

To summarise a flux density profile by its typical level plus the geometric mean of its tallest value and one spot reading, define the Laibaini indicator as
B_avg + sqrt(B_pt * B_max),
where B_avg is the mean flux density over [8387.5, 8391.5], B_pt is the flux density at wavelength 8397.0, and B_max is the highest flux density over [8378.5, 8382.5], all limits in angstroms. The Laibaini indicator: 11.7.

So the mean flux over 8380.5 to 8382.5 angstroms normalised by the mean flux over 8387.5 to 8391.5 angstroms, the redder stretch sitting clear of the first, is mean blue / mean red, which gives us 0.99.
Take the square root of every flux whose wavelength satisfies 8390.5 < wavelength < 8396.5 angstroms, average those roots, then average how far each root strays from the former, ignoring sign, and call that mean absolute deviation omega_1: 0.0051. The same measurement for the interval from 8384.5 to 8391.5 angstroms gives 0.0049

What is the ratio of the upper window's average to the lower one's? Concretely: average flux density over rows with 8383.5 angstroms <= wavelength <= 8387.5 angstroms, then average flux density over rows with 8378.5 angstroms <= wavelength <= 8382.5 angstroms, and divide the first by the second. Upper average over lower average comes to 1.00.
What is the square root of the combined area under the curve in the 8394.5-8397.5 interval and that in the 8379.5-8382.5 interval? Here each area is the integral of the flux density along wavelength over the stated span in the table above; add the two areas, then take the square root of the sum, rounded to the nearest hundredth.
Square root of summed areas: 5.94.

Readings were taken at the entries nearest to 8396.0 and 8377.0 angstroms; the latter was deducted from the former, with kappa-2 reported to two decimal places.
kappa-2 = 0.12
